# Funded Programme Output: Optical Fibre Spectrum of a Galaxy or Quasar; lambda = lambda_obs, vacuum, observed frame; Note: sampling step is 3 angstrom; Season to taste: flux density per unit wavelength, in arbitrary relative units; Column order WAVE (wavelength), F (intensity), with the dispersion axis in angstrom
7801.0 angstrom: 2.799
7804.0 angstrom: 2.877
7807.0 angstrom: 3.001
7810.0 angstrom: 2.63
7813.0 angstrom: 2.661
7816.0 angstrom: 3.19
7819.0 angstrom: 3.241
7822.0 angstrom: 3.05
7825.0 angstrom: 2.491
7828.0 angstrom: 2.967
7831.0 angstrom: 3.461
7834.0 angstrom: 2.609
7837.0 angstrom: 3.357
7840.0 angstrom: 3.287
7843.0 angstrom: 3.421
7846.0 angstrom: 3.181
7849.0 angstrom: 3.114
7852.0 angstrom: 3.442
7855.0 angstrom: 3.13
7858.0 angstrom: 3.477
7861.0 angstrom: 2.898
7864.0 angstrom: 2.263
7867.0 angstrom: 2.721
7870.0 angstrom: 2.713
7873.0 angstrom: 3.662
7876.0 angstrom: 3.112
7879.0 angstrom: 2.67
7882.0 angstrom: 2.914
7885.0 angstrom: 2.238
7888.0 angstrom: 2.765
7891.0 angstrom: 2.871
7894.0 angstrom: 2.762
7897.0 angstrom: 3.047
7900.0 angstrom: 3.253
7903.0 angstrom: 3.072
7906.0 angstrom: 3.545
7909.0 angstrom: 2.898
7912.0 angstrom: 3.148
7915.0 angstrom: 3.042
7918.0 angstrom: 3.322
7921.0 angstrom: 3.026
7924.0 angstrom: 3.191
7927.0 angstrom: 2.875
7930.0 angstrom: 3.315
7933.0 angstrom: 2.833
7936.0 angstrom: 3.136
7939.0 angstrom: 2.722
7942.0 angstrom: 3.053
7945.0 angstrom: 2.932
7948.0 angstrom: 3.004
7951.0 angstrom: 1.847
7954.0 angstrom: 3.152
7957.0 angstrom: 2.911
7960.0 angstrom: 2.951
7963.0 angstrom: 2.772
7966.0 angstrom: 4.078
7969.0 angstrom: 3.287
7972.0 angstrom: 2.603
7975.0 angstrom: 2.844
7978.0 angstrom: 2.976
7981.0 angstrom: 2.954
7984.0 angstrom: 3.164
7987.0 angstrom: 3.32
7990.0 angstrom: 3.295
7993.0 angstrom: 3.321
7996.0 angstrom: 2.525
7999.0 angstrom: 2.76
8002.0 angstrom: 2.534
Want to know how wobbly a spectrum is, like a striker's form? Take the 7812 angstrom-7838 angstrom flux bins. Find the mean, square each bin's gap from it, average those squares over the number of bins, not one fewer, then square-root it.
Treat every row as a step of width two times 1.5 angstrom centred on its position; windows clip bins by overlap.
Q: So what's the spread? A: 0.33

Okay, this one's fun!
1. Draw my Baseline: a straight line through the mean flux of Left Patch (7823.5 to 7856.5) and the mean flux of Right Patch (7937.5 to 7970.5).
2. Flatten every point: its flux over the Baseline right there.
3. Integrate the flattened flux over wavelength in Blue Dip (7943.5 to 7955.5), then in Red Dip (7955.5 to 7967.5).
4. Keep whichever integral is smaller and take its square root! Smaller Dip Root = 3.32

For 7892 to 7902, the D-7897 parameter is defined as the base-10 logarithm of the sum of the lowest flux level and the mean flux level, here 0.762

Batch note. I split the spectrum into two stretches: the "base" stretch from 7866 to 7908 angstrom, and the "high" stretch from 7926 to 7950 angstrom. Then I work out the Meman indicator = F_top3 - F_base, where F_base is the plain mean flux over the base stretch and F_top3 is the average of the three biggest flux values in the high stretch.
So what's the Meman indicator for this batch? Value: 0.21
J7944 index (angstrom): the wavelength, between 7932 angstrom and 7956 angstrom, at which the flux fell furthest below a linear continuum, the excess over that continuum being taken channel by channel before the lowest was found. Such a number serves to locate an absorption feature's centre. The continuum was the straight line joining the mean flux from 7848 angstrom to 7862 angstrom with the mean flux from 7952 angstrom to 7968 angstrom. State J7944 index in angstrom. 7951.0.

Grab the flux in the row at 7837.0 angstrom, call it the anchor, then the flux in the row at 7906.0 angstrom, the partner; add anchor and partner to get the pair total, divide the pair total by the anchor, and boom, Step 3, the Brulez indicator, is 2.06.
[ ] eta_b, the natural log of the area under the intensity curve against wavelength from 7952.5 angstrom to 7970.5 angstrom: 4.1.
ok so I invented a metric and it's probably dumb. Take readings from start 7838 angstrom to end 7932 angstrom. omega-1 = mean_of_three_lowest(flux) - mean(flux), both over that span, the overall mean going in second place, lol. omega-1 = -0.65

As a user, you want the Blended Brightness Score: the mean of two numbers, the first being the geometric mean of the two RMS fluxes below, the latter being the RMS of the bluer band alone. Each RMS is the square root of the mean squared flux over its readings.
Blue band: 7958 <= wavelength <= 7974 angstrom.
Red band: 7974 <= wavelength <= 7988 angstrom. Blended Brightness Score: 3.15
